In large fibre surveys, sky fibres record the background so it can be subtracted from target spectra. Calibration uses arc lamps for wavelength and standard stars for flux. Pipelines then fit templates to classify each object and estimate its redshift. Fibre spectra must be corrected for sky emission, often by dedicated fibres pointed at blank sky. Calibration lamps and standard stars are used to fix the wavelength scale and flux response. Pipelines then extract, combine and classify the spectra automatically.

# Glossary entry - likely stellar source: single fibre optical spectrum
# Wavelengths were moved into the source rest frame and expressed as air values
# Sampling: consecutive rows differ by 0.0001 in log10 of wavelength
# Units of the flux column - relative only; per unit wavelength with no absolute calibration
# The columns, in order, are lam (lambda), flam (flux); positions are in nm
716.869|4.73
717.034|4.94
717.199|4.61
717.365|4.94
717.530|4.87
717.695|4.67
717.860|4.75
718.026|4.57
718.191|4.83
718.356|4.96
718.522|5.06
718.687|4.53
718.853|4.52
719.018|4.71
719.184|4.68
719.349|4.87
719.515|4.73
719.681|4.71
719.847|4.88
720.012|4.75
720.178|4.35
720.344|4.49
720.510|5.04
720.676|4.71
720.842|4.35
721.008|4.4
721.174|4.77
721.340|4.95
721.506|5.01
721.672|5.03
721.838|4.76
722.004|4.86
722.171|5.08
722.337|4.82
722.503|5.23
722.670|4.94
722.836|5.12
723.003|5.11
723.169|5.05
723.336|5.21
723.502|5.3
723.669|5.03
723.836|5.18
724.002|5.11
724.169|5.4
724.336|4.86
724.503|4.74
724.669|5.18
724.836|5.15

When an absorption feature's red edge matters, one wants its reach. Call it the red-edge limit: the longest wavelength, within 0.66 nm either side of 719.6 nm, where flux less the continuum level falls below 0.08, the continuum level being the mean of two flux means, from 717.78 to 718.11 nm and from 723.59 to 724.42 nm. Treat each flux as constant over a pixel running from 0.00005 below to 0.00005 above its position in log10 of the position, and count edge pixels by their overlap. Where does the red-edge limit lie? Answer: 720.178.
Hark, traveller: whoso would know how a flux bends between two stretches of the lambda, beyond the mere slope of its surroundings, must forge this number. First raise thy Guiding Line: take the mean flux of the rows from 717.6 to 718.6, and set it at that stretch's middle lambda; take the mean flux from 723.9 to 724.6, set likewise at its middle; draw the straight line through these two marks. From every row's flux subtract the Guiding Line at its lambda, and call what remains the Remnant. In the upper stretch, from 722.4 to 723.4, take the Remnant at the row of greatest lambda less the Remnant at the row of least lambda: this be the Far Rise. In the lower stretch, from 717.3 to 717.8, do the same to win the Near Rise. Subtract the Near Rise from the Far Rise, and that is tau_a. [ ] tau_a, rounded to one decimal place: 0.2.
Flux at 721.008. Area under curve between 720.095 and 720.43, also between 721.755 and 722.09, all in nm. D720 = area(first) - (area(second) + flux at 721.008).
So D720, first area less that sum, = -4.53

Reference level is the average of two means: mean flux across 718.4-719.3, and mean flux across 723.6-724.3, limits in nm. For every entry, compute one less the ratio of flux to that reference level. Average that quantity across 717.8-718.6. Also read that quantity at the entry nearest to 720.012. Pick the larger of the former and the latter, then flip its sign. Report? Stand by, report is -0.038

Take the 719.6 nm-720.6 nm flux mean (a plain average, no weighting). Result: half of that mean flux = 2.35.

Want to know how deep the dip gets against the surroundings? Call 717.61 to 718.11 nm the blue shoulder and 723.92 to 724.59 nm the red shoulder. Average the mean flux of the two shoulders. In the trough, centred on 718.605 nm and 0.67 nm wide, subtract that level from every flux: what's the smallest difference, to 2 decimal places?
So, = -0.33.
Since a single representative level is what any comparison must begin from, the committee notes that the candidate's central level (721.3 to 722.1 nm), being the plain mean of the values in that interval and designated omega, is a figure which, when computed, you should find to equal 4.92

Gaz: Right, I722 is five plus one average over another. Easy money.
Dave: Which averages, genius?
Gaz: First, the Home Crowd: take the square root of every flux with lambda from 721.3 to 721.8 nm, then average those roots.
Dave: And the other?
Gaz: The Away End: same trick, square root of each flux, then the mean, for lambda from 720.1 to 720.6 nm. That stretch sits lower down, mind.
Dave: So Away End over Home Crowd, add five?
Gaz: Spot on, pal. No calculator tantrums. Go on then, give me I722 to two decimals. 5.96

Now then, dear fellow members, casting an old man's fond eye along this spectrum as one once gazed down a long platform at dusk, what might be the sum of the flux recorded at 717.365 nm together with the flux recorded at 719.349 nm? 9.8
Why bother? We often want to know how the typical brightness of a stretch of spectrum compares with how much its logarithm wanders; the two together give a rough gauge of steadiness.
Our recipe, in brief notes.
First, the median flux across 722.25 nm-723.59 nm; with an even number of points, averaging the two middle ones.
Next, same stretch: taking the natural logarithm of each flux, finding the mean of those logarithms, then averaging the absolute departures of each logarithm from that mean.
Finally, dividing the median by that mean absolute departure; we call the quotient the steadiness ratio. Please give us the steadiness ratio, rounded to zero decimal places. 214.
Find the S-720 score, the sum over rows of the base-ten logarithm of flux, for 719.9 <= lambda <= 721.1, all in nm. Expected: 4.62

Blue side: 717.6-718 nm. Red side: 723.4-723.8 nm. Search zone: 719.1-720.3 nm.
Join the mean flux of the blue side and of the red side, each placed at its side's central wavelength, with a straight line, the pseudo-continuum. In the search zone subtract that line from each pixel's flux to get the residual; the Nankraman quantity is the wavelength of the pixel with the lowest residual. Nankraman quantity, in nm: 720.178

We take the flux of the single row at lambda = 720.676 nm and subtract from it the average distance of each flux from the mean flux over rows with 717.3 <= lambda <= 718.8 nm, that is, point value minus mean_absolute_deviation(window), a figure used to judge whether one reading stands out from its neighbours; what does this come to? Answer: 4.56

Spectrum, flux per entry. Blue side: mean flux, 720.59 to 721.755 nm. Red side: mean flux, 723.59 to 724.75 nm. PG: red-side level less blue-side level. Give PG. 0.33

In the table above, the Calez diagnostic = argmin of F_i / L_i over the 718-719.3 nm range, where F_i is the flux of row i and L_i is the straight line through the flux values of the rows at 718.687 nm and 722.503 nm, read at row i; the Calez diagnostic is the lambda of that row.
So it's 718.853 nm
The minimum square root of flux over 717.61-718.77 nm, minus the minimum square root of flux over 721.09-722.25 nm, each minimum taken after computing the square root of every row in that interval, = -0.053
